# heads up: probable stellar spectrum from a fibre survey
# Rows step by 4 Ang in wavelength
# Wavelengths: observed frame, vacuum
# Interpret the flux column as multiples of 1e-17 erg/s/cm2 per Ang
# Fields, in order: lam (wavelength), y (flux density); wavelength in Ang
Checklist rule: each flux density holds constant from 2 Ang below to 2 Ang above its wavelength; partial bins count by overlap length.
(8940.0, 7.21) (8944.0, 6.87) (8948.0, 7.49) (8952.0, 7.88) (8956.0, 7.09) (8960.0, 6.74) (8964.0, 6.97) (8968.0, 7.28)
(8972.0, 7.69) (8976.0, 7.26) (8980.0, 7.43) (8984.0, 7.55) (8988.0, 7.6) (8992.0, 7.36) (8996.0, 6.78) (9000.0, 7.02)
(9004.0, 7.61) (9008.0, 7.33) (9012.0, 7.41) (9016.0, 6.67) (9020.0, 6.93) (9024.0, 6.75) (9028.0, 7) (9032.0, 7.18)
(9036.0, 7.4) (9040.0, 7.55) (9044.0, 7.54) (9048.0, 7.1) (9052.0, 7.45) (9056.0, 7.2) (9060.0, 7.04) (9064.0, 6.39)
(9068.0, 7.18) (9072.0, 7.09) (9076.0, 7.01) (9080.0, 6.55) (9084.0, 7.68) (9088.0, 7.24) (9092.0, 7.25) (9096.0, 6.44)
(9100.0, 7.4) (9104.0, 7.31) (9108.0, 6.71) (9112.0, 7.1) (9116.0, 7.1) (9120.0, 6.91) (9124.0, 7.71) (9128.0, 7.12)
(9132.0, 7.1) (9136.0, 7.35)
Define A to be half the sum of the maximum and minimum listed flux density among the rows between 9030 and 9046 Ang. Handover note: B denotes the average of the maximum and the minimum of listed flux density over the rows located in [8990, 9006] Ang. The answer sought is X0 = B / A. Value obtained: 0.98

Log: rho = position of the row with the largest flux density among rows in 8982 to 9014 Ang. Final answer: 9004.0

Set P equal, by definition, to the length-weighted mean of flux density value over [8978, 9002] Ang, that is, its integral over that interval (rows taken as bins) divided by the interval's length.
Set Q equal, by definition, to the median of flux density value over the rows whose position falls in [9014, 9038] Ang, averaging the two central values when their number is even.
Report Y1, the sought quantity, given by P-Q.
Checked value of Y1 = 0.3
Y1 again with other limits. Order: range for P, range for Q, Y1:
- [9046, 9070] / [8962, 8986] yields -0.3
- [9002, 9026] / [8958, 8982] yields -0.2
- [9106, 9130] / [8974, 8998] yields -0.3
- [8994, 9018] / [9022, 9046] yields -0.2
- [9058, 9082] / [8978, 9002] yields -0.5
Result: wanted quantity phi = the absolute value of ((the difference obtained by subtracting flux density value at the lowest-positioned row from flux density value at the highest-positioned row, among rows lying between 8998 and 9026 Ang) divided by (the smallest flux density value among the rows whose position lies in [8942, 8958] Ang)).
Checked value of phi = 0.04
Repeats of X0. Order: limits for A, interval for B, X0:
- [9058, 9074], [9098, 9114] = 1.04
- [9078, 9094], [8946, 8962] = 1.03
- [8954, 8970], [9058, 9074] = 0.97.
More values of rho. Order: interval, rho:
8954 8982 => 8972.0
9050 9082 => 9052.0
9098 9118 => 9100.0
